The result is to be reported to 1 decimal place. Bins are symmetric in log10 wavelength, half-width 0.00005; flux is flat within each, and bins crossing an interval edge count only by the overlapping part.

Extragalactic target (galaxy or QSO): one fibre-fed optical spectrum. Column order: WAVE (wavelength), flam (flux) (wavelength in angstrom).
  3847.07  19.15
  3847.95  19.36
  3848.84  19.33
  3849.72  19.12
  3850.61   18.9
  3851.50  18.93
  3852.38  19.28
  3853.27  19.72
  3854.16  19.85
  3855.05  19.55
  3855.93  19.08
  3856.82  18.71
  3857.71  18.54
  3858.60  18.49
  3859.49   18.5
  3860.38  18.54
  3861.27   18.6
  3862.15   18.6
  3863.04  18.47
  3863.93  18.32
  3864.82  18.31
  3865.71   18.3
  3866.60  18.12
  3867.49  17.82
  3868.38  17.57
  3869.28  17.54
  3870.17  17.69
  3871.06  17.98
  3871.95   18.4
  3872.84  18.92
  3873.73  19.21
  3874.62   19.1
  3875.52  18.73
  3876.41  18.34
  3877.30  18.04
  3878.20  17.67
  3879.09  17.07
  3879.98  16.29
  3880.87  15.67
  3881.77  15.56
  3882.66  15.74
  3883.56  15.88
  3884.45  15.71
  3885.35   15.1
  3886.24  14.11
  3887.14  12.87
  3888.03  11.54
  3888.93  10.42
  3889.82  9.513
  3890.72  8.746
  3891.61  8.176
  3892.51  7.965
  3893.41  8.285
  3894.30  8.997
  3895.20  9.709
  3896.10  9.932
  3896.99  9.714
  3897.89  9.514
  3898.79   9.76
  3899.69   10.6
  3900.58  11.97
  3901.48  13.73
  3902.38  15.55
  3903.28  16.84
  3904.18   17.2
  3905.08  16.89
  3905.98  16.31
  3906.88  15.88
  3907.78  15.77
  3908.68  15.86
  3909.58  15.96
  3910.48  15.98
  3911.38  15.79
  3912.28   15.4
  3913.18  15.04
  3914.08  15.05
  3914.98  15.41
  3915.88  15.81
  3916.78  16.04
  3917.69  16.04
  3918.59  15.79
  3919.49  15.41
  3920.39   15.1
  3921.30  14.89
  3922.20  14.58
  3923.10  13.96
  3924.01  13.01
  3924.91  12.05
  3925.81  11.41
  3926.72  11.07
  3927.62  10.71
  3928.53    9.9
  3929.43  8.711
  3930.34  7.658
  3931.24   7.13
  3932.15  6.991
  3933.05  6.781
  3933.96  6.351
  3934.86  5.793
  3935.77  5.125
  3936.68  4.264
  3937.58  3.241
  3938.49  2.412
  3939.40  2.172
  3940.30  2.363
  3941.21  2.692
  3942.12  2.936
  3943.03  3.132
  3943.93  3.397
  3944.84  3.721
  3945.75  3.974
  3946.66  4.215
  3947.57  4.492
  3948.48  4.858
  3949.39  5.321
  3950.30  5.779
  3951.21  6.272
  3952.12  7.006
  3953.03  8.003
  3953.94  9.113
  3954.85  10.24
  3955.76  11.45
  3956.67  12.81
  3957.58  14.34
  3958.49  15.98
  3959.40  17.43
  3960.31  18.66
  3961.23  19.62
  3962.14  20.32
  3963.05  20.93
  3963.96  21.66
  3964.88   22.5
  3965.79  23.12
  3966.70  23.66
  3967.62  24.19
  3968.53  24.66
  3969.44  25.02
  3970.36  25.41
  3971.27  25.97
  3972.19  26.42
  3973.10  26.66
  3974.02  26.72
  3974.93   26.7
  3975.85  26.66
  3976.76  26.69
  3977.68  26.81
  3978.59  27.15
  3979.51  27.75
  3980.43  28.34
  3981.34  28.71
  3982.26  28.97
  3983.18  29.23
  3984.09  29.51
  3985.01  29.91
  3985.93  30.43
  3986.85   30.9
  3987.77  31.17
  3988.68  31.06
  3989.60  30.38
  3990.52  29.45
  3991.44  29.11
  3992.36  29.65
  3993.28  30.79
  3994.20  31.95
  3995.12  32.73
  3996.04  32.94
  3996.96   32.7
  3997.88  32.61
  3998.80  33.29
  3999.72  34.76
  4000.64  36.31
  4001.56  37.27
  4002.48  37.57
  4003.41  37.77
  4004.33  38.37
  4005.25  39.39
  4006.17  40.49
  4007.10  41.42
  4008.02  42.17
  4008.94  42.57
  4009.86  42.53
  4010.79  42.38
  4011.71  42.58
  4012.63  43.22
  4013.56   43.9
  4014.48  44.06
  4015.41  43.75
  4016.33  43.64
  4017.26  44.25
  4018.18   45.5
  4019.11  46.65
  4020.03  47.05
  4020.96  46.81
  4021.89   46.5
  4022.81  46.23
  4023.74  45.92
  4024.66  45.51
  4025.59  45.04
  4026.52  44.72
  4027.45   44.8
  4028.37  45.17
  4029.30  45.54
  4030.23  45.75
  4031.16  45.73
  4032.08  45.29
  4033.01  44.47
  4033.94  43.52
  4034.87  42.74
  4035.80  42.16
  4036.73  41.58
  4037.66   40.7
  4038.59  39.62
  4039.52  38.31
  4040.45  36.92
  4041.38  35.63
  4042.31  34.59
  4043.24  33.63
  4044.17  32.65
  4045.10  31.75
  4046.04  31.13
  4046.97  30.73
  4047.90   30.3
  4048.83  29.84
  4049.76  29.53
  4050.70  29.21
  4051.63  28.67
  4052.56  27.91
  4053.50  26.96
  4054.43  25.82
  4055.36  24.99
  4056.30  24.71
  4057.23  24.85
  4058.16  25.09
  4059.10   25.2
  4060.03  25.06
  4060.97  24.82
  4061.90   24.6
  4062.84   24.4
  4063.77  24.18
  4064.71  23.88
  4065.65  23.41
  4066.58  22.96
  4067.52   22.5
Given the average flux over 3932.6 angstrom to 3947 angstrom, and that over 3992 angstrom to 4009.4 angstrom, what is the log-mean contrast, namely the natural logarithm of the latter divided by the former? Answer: 2.2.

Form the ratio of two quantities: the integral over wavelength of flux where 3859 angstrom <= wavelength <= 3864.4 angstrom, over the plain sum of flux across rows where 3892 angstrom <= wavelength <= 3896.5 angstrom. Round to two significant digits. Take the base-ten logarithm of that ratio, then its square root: 0.59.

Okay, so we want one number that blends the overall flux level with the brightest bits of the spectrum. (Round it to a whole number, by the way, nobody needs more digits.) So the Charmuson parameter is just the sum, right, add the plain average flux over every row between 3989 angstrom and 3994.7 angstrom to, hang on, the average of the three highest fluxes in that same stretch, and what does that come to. 61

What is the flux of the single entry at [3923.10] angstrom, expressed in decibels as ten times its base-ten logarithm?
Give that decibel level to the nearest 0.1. 11.4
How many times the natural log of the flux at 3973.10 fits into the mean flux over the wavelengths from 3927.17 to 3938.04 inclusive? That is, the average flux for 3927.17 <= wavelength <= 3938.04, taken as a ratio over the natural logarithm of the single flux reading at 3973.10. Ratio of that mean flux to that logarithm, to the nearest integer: 2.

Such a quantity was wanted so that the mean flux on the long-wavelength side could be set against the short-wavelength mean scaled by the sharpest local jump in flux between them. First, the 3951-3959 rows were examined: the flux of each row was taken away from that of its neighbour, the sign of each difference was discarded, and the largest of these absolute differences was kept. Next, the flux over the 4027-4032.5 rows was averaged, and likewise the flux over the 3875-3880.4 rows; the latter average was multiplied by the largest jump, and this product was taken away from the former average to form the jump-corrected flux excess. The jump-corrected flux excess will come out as 16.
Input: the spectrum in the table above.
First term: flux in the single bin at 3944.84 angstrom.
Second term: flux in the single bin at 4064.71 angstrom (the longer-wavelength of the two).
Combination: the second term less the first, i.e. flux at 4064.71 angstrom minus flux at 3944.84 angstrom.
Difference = 20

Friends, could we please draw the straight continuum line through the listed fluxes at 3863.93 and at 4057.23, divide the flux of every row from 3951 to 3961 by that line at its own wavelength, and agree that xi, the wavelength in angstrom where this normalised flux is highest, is 3960.31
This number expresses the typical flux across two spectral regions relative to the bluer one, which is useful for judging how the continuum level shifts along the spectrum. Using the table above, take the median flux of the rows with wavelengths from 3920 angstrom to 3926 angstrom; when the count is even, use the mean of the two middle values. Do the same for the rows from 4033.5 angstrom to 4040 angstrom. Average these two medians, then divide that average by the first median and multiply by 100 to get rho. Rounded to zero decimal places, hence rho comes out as 199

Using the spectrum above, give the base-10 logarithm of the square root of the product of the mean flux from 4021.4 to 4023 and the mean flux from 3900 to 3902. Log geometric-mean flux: 1.39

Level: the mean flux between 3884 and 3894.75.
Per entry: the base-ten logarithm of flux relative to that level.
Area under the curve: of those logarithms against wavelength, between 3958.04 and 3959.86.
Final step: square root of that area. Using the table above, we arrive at 0.6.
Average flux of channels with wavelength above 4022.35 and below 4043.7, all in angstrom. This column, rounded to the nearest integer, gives 42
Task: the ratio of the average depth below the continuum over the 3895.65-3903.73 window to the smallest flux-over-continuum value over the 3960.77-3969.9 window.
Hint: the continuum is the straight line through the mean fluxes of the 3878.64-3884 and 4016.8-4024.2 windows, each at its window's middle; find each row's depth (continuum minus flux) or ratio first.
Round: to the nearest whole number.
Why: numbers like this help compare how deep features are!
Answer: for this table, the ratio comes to 14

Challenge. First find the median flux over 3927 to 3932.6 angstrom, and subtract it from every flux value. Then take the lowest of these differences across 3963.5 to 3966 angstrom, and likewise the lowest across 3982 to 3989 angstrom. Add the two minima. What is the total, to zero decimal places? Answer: 34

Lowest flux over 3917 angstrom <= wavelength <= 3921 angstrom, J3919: 15.1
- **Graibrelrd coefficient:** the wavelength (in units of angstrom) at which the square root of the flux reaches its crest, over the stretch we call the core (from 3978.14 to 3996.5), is 3996.04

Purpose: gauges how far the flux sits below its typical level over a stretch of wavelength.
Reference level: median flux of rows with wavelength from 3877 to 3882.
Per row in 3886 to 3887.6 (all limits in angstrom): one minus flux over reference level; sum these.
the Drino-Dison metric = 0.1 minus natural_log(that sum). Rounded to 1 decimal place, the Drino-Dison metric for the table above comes 1.1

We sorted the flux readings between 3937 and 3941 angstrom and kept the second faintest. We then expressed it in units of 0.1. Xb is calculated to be 24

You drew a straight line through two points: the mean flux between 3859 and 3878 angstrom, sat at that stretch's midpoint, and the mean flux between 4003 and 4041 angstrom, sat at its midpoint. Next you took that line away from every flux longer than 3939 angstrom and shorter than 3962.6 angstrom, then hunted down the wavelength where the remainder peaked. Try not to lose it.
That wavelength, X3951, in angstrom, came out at 3962.14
